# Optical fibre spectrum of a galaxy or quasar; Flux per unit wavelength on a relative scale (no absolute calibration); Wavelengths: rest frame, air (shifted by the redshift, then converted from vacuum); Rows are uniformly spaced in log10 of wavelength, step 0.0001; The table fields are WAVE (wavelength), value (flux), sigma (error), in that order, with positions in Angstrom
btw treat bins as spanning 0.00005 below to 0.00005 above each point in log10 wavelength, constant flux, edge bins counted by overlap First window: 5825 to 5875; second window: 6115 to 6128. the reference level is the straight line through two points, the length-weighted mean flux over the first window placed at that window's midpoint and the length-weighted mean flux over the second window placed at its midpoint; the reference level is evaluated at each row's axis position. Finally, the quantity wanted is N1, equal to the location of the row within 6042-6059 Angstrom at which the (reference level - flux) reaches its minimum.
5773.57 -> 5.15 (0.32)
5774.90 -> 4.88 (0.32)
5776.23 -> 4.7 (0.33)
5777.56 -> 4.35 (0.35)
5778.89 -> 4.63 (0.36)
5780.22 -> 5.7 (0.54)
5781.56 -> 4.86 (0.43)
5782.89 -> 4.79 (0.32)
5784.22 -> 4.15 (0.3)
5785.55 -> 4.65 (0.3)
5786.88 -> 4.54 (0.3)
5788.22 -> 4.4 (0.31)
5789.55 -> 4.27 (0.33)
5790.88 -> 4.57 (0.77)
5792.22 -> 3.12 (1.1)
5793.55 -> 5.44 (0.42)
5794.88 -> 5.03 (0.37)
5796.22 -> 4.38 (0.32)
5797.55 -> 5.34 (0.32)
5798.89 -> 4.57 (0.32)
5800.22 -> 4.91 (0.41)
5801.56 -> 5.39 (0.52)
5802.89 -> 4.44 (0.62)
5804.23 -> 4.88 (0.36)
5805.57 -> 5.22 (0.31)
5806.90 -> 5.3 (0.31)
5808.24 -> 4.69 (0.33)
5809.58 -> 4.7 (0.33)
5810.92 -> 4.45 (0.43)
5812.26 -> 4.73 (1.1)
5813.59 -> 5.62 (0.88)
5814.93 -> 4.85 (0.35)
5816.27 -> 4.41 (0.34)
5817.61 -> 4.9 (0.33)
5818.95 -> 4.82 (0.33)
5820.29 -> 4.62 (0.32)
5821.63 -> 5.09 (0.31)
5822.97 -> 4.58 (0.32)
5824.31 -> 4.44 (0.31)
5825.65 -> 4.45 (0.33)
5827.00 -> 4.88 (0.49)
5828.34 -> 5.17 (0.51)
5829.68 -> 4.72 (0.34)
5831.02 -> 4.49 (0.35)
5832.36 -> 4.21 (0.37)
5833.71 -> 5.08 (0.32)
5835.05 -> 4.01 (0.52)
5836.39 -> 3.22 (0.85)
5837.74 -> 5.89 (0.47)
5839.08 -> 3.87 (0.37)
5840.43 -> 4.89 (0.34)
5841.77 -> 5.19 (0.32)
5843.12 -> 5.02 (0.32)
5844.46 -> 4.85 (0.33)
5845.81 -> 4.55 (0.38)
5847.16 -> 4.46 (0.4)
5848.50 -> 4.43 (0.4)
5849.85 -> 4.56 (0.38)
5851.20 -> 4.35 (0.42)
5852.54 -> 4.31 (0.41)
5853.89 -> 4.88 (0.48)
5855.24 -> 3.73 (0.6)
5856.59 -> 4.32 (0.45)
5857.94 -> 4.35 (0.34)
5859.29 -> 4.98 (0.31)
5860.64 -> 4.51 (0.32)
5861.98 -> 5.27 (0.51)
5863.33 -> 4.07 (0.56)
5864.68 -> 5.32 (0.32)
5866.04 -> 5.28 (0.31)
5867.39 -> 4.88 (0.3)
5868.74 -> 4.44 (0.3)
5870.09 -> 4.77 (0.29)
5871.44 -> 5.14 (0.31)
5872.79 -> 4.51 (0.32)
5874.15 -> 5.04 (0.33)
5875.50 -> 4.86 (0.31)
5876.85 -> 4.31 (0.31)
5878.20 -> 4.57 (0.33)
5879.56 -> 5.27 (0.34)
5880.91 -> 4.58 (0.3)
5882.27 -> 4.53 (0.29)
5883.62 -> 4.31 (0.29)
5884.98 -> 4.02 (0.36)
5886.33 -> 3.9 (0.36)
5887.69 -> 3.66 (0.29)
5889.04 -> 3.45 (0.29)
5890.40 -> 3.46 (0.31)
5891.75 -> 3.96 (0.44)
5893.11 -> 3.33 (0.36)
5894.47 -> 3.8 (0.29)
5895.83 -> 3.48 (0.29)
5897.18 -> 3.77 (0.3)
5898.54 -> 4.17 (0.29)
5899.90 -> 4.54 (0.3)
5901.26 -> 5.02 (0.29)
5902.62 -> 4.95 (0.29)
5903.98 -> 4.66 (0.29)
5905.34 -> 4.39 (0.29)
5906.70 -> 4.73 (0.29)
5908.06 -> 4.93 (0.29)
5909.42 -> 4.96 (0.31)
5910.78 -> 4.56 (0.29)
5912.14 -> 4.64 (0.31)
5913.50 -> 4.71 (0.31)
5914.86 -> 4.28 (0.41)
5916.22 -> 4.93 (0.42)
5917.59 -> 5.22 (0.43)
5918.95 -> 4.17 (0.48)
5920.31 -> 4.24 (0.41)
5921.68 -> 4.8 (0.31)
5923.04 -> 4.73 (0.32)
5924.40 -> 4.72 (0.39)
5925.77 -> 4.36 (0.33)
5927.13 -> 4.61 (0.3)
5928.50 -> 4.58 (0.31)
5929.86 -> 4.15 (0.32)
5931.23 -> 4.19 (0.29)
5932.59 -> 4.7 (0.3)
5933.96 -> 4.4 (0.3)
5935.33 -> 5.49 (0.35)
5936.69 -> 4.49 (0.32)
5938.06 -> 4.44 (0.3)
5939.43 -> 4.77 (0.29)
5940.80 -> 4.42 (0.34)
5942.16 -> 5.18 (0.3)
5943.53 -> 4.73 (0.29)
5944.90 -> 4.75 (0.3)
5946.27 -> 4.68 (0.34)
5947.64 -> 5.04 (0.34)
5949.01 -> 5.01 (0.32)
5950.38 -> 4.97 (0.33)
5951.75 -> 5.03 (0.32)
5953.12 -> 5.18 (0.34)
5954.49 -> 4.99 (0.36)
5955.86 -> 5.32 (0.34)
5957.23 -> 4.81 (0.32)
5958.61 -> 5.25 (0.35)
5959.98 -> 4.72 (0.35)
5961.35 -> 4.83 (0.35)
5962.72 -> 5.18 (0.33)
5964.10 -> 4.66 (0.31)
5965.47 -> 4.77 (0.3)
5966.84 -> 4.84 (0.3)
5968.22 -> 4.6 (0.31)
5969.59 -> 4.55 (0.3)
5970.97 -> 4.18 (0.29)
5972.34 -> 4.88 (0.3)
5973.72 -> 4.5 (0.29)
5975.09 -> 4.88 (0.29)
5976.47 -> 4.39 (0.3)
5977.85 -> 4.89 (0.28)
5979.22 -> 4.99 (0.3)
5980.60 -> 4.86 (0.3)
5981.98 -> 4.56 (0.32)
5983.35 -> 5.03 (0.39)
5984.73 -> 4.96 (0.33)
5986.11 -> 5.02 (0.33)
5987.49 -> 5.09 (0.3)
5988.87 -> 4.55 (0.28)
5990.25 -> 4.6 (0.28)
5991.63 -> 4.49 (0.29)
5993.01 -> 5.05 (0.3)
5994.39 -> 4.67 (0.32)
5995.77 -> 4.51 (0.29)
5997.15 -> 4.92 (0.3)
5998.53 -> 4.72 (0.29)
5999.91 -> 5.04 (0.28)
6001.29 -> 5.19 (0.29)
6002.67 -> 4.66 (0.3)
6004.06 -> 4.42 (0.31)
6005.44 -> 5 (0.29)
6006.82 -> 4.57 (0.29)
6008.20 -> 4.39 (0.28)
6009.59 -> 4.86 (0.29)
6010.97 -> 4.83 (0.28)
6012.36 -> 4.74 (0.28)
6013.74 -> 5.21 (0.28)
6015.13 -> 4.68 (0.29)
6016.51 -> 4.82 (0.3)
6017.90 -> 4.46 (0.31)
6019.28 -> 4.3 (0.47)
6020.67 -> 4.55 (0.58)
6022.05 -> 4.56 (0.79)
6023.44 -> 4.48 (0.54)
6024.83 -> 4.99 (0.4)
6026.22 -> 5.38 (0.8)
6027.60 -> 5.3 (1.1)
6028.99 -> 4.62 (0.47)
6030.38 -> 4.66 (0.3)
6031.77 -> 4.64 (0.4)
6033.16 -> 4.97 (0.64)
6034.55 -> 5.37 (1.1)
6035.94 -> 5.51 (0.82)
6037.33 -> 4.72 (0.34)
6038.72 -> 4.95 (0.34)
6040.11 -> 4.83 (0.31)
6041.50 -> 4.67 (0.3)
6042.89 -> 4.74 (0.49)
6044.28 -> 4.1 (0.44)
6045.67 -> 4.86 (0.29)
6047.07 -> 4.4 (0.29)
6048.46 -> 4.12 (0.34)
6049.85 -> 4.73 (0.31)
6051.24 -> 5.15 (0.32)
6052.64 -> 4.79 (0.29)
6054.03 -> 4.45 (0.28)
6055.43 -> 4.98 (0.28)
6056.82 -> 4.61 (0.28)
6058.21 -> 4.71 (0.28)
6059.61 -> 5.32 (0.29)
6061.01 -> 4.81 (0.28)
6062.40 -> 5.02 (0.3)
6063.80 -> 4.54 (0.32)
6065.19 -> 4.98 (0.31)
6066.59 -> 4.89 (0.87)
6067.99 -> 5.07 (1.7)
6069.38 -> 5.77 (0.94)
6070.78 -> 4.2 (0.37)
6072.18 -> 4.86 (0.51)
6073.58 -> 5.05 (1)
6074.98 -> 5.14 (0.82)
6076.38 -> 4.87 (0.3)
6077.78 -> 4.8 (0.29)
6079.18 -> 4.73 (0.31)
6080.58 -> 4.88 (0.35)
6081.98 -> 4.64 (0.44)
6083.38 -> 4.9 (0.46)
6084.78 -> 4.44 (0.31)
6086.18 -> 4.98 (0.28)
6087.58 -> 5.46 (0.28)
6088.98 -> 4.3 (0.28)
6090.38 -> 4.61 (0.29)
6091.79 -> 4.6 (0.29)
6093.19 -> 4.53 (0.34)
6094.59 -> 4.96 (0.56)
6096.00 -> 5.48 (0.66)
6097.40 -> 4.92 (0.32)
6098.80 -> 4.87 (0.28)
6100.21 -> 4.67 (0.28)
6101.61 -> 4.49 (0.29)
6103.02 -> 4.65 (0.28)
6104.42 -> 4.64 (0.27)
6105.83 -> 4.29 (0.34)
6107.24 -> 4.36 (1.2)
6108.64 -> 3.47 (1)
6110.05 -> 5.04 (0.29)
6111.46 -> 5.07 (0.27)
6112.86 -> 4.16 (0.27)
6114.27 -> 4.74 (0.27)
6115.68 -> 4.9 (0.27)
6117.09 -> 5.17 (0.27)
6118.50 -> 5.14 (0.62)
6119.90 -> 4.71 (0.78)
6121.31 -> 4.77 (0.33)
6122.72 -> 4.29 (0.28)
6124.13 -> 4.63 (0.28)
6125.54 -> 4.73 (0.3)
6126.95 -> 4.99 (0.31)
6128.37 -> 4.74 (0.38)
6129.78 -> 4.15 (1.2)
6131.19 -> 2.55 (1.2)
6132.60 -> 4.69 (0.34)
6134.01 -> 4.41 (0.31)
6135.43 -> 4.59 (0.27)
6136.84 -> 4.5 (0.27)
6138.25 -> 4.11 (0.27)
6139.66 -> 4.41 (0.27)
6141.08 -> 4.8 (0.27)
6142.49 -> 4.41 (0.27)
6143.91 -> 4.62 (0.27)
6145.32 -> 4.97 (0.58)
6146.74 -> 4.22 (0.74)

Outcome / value 6051.24 Angstrom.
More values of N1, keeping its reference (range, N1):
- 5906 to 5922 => 5917.59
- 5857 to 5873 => 5864.68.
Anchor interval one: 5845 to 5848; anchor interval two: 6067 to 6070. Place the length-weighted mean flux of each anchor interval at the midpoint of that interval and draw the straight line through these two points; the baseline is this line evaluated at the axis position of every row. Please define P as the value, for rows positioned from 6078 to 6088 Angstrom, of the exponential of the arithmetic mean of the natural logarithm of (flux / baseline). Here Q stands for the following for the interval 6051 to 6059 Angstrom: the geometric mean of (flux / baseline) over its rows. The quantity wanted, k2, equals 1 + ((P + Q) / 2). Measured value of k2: 1.90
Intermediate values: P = 0.89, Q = 0.90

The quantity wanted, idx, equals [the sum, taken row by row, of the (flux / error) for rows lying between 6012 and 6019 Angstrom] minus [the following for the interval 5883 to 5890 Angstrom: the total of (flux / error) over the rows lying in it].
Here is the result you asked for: 21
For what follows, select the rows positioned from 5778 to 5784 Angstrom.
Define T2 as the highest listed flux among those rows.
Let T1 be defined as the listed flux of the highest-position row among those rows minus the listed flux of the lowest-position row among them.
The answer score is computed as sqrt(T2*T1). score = 0.95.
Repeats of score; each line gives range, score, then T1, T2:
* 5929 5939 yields 1.26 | 0.29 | 5.49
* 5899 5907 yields 0.98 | 0.19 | 5.02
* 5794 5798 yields 1.29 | 0.31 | 5.34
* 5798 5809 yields 0.80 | 0.12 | 5.39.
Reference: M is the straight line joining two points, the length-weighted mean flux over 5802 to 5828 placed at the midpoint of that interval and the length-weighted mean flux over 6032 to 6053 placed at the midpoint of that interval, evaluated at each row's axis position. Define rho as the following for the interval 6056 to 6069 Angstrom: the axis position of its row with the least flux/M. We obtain 6063.80 Angstrom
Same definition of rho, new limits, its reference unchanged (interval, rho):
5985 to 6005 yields 6004.06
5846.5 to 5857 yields 5855.24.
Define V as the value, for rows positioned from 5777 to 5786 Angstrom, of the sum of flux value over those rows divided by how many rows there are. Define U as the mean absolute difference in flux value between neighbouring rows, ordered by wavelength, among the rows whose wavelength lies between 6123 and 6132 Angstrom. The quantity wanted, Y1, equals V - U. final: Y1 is 4.17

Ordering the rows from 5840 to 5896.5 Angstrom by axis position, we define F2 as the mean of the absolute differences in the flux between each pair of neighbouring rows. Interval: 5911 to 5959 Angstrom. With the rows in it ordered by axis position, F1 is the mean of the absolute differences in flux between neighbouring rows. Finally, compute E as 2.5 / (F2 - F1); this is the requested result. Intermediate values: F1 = 0.334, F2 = 0.40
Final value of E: 40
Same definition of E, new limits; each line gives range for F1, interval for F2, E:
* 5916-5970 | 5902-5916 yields -32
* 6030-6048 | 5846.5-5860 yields 78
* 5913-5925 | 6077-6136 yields 74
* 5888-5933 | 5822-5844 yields 6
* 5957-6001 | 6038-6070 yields 28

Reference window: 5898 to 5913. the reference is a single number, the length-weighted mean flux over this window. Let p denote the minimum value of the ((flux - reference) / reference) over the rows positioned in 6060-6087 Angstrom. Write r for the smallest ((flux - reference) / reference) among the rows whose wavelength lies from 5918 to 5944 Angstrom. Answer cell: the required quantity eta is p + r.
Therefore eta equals -0.22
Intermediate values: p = -0.10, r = -0.115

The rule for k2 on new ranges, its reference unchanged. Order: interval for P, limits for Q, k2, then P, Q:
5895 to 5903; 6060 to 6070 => 1.92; 0.91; 0.93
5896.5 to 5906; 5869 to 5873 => 1.99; 0.95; 1.04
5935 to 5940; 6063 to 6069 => 1.95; 0.98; 0.91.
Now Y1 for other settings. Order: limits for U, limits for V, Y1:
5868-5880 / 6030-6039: 4.53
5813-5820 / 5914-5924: 4.18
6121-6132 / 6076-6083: 4.27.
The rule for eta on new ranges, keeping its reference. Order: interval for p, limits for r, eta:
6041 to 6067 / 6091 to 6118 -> -0.39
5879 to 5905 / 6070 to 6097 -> -0.39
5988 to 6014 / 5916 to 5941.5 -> -0.18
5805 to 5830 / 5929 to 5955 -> -0.18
